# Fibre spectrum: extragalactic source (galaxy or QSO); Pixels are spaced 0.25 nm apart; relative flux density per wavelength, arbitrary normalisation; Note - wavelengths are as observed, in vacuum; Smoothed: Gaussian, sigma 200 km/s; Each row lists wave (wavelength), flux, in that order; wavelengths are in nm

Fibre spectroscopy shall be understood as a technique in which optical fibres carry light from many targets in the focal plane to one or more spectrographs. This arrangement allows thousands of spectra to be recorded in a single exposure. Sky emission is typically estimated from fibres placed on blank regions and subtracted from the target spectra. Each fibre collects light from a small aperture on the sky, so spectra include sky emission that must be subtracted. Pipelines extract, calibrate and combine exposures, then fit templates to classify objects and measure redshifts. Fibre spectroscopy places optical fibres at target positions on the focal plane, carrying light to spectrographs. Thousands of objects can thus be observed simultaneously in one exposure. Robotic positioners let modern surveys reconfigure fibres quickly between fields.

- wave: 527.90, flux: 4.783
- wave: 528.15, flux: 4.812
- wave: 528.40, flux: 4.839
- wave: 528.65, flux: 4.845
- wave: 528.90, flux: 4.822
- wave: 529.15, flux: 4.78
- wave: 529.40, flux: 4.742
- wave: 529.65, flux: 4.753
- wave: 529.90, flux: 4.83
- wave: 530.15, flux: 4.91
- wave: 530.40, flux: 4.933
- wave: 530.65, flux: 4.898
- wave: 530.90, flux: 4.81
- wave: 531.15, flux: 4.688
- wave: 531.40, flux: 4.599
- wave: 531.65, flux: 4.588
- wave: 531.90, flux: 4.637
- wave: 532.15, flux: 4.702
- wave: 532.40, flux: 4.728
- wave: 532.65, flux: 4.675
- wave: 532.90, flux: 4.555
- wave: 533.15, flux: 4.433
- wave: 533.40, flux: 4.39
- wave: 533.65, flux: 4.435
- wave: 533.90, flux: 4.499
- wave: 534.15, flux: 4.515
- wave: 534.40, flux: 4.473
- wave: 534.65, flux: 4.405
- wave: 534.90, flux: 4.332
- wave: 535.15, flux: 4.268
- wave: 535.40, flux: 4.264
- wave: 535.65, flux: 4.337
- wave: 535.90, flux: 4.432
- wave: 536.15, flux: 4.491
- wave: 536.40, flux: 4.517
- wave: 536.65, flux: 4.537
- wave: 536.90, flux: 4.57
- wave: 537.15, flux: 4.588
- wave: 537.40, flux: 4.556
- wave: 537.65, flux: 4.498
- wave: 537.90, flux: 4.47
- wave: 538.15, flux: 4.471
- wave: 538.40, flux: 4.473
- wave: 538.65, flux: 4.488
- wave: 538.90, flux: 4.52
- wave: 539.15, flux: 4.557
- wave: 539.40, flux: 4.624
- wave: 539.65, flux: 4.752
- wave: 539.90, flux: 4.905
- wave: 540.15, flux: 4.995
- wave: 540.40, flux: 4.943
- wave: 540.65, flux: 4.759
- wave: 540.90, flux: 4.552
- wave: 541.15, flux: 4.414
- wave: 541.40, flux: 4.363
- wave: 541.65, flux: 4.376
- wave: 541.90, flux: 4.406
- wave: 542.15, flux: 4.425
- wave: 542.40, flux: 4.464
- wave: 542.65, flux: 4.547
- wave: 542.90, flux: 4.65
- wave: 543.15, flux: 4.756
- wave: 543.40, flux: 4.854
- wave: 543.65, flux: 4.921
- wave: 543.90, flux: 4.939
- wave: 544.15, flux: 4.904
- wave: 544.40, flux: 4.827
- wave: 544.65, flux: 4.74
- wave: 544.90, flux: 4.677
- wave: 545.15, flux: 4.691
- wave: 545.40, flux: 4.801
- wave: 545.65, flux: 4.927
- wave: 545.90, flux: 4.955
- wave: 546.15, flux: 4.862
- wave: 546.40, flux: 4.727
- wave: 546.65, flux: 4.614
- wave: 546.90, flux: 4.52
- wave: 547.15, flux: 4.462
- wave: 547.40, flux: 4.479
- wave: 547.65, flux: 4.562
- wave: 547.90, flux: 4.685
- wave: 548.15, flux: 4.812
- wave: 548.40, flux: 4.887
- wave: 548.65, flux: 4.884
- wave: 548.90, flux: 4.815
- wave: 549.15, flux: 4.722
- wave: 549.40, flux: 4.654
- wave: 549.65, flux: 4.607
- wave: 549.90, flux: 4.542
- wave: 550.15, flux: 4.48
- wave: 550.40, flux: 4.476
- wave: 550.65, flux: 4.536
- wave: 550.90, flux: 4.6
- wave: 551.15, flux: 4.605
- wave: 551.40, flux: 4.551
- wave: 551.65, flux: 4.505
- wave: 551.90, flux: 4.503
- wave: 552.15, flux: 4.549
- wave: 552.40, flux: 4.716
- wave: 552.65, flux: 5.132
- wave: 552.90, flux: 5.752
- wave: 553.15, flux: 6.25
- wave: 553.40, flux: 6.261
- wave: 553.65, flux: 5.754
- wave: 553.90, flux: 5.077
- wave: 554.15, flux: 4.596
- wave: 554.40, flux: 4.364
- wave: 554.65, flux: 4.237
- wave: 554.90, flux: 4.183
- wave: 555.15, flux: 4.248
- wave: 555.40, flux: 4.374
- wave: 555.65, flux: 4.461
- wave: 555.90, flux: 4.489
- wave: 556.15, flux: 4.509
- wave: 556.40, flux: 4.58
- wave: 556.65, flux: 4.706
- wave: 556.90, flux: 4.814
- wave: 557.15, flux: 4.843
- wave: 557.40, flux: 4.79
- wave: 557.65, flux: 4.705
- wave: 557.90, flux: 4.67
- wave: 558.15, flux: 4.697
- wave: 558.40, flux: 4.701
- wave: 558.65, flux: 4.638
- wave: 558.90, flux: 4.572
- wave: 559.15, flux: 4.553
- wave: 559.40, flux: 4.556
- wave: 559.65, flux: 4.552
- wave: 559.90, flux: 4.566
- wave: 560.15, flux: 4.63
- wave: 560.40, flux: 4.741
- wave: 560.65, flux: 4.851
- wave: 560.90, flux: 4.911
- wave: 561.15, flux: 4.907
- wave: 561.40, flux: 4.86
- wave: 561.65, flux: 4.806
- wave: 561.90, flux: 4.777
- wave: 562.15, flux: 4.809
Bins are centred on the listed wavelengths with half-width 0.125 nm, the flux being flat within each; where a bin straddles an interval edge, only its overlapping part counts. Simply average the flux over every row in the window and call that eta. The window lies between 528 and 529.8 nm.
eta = 4.80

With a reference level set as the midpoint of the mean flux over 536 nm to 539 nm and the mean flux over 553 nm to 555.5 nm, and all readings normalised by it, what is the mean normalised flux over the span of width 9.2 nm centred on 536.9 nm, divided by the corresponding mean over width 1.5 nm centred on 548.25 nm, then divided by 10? 0.095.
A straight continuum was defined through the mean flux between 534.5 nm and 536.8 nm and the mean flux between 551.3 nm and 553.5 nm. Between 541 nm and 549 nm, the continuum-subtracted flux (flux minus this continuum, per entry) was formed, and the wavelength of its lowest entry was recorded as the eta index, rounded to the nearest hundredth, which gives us 547.15 nm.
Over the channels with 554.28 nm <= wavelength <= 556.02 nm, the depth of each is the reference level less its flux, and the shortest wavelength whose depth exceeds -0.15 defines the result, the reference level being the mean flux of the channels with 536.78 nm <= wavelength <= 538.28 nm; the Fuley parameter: 554.40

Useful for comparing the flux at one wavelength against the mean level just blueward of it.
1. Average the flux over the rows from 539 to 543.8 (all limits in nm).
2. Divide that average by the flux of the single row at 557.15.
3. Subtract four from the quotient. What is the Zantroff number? -3.04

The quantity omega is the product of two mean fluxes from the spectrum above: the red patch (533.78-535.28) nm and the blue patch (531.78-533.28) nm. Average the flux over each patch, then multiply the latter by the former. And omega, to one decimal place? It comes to 20.4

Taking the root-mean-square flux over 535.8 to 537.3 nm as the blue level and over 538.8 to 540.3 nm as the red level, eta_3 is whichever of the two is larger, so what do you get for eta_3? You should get 4.73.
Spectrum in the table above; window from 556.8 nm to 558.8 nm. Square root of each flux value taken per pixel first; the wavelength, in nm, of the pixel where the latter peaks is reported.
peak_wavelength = 557.15 nm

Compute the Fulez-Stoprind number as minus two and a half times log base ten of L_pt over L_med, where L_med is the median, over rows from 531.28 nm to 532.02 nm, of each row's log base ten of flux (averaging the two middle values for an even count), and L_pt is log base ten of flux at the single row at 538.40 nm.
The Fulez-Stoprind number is 0.020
